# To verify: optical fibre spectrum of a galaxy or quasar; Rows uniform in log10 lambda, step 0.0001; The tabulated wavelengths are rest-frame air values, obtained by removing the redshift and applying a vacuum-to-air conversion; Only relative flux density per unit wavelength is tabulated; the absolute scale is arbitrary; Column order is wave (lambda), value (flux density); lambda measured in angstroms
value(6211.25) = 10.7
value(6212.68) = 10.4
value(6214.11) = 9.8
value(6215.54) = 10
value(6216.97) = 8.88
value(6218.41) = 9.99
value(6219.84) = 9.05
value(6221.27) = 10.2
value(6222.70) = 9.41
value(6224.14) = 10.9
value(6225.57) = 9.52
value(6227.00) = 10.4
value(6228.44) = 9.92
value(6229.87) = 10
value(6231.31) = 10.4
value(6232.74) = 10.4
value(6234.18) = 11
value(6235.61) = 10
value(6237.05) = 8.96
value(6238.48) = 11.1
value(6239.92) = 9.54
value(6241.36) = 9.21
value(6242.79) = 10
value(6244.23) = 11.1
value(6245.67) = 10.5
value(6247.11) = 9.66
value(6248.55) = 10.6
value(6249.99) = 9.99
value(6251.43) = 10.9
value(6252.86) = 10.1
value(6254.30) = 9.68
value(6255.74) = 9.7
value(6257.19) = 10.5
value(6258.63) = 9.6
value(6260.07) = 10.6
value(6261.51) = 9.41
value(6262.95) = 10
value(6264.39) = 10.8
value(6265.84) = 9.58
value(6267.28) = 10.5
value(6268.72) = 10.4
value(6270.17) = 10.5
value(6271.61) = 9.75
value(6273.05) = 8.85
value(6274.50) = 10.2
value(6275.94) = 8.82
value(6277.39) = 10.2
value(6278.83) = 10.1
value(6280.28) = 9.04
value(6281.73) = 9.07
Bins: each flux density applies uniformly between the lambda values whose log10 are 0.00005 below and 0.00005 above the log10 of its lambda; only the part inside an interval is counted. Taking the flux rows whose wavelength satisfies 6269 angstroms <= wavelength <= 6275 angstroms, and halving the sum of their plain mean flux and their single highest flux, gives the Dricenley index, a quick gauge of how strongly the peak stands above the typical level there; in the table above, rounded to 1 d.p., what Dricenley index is 10.2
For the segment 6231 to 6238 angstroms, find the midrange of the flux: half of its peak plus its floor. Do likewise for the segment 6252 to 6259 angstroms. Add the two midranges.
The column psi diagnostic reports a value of 20.0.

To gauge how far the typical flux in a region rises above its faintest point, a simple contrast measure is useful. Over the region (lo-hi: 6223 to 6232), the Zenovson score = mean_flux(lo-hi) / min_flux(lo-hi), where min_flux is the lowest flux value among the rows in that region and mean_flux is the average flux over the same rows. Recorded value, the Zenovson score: 1.07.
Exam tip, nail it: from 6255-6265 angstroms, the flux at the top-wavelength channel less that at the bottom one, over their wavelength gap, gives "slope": 0.13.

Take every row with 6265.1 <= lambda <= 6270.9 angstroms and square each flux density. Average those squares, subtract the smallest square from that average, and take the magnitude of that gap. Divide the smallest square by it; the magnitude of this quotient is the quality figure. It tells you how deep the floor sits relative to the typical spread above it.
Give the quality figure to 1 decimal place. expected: 6.9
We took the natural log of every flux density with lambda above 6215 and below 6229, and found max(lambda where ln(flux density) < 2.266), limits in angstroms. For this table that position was 6225.57 angstroms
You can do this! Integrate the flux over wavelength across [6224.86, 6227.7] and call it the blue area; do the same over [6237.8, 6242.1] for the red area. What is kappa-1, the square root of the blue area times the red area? 35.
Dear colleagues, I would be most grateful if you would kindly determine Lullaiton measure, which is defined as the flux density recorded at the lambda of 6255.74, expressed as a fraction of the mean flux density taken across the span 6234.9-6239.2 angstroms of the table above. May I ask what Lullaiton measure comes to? 0.97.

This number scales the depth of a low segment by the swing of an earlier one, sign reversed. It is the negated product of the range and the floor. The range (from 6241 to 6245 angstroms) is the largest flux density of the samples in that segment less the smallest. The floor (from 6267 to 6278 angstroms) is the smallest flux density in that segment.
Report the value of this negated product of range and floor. -17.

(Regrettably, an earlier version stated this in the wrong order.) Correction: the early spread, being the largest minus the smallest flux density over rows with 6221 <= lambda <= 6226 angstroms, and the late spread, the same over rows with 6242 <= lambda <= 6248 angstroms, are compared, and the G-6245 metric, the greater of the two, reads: 1.49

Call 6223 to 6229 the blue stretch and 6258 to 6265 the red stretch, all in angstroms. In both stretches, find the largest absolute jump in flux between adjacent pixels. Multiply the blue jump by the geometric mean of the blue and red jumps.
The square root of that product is 1.3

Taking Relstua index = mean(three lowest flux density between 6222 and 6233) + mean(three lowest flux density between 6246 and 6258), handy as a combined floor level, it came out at 19.3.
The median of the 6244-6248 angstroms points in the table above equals 10.5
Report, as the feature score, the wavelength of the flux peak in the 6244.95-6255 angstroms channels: 6251.43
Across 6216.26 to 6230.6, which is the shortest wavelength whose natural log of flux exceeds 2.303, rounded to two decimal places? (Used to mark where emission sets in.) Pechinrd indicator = 6221.27 angstroms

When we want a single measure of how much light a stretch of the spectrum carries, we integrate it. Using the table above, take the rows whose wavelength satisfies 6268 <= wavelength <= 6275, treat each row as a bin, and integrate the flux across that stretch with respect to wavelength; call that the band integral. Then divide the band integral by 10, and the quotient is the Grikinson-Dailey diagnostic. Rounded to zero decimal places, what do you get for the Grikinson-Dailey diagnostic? 7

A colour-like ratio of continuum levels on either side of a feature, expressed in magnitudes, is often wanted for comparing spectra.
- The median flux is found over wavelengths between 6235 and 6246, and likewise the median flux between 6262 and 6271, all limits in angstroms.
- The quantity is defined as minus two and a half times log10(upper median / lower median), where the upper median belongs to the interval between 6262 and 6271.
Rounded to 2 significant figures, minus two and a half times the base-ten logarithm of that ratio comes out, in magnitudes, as -0.048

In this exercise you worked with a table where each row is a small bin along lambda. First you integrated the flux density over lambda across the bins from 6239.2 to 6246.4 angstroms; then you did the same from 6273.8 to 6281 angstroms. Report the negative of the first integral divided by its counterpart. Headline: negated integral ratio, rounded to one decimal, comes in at -1.0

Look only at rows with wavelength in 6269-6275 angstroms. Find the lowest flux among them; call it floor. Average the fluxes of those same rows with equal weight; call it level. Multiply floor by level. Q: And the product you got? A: 87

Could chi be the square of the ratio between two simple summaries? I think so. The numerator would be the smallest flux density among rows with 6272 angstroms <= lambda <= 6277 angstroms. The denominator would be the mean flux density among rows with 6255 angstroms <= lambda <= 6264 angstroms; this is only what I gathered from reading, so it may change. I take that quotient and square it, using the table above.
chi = 0.78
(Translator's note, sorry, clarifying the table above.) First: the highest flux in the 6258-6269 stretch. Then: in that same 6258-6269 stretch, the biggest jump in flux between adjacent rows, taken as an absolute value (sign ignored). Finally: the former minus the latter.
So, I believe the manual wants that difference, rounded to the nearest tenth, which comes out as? 9.6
